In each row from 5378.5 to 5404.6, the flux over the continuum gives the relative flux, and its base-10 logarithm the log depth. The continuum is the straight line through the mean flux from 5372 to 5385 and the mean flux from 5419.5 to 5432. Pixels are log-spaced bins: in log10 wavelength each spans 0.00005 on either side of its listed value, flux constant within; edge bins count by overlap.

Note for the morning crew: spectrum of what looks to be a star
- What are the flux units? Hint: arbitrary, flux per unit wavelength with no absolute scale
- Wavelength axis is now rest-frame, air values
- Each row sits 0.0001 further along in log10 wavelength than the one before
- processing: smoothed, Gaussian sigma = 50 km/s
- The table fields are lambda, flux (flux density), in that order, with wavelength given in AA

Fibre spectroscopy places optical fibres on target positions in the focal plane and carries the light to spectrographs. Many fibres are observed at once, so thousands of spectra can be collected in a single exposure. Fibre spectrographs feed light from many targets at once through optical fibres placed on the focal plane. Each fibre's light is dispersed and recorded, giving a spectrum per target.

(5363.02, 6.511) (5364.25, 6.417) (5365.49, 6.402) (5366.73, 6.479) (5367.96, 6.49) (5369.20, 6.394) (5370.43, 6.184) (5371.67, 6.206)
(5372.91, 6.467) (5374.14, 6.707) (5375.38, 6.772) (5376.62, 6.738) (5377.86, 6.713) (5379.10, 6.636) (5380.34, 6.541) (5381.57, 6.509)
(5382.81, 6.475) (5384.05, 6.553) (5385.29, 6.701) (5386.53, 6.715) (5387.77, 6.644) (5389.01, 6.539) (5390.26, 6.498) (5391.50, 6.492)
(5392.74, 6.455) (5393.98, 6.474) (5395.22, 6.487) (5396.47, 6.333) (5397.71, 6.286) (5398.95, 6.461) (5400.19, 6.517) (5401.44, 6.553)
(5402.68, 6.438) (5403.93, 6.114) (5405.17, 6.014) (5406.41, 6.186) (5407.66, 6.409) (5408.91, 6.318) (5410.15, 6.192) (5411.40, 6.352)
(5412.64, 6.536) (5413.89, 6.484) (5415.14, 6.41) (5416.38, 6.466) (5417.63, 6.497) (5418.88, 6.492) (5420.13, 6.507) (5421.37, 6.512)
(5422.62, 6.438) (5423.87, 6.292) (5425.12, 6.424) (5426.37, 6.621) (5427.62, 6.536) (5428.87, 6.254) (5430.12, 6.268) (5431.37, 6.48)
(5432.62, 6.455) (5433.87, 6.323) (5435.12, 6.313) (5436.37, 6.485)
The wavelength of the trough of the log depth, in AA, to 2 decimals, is 5403.93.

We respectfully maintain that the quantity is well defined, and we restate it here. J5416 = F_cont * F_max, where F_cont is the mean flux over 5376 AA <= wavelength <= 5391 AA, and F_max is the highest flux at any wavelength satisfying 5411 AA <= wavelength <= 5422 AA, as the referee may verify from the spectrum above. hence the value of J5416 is 43.2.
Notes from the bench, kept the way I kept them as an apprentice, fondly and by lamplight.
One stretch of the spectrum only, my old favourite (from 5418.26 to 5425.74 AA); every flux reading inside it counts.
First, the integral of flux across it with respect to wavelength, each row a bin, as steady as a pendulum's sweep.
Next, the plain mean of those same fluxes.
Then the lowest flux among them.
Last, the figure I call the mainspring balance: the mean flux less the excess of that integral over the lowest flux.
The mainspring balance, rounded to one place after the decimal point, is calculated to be -35.5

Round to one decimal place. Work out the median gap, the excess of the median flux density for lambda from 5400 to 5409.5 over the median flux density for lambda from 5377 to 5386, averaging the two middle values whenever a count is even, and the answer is -0.2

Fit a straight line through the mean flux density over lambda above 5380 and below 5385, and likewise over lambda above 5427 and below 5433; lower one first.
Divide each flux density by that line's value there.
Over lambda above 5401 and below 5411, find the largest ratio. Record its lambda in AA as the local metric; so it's 5401.44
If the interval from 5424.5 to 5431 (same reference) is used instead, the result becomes 5426.37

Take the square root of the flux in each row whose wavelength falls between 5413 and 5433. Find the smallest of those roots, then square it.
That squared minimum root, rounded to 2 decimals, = 6.25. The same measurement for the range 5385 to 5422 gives 6.01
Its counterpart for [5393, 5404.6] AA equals 6.11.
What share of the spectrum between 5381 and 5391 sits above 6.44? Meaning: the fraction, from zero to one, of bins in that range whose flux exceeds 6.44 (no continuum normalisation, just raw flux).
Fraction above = 1.0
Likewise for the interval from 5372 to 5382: 1.0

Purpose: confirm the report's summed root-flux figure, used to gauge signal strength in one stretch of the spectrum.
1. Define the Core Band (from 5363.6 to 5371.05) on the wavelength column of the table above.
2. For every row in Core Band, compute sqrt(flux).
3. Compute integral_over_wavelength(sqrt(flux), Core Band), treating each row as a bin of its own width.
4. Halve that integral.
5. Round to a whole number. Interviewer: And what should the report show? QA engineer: 9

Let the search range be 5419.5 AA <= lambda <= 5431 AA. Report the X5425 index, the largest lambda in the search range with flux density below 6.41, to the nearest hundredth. 5430.12 AA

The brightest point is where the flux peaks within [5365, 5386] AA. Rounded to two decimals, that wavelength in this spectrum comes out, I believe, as 5375.38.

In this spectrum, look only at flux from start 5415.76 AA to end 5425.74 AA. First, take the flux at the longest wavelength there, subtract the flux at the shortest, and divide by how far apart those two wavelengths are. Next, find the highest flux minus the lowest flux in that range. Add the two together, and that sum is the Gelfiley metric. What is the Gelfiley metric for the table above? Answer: 0.22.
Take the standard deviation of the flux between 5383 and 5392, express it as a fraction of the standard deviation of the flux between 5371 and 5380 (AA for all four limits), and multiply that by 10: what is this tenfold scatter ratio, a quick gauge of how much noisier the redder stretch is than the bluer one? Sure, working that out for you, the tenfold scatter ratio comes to 4.6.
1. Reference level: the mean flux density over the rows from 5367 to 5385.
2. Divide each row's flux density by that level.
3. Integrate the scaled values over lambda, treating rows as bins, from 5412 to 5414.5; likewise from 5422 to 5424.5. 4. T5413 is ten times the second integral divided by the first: 9.8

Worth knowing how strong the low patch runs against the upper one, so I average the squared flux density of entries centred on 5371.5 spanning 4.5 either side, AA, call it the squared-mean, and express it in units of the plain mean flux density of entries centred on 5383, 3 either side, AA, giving 6.37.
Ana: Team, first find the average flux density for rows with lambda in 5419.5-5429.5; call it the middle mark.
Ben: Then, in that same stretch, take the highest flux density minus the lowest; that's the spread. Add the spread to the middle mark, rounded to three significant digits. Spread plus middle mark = 6.82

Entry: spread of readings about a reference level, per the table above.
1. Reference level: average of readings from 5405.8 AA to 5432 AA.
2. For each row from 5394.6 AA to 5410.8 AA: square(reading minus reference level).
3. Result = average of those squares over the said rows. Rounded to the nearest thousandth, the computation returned 0.032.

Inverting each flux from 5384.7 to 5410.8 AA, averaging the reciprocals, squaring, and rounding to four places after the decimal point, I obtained 0.0243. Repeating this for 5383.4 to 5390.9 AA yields 0.0229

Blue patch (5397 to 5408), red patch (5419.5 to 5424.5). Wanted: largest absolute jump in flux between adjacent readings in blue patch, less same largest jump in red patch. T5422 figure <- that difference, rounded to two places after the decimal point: 0.18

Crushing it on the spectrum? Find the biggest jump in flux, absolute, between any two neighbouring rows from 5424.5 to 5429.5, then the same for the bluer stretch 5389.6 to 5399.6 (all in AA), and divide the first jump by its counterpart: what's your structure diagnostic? 1.6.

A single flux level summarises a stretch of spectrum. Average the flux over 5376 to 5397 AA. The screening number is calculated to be 6.56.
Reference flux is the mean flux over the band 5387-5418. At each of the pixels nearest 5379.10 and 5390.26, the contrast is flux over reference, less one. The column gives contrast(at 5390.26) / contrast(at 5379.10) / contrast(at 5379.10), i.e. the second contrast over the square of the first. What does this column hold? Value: 11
